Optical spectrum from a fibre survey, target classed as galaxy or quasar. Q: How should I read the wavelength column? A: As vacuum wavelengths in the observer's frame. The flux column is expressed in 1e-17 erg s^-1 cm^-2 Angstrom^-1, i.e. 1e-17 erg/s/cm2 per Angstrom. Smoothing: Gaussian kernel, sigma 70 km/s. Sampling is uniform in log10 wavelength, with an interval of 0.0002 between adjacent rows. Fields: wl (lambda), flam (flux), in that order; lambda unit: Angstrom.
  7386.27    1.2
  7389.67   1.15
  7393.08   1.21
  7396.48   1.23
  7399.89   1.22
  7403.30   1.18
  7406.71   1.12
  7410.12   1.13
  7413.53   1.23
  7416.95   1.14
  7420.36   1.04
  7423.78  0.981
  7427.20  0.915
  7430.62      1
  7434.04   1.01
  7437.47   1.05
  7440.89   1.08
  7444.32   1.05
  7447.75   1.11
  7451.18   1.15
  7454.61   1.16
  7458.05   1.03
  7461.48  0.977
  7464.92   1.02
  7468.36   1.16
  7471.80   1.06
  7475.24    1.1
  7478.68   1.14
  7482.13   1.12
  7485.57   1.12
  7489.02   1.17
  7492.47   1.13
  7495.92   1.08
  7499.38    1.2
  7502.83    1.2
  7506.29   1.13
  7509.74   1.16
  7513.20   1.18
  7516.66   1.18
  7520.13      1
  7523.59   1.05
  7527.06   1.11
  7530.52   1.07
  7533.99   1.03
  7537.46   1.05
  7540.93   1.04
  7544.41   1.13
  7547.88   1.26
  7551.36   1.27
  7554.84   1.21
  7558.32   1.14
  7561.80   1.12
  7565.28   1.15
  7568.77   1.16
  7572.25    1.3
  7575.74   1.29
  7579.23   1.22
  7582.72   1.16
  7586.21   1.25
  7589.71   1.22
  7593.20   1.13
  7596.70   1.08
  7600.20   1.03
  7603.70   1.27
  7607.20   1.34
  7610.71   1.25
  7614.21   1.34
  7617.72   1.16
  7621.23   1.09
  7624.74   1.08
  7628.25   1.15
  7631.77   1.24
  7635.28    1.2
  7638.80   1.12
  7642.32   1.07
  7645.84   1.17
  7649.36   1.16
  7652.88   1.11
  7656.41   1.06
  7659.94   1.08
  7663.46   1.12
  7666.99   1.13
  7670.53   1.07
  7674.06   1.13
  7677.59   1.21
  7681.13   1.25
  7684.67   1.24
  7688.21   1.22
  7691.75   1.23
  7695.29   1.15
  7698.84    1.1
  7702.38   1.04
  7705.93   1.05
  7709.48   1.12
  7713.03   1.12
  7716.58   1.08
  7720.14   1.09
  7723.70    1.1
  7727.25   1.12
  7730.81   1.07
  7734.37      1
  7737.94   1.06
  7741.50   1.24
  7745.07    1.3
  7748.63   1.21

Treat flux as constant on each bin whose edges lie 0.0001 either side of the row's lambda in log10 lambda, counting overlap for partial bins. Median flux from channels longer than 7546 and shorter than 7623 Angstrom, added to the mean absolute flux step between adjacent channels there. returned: 1.29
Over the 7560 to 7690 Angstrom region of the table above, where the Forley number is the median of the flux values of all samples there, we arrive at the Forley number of 1.16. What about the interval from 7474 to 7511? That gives 1.13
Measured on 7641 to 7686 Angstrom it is 1.13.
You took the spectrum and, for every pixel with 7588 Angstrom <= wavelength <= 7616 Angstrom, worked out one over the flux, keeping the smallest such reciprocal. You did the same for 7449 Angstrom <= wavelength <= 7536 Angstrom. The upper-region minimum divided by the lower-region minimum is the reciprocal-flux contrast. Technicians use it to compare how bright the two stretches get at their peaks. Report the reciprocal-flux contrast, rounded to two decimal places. 0.90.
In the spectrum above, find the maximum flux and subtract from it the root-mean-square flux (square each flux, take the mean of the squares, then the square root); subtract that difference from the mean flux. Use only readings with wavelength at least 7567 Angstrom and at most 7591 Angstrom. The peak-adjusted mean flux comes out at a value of 1.16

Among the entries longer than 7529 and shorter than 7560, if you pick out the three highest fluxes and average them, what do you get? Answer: 1.25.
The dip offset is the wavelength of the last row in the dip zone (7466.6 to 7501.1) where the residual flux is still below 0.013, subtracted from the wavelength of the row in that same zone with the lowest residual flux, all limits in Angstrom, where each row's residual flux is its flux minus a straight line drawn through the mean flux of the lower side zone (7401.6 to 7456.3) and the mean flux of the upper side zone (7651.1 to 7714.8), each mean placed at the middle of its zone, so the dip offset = -24.1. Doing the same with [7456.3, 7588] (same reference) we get -100.3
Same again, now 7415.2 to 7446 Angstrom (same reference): -17.1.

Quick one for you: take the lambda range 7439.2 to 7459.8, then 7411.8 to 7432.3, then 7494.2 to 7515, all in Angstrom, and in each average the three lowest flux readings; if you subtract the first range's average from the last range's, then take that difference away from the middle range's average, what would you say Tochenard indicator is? 0.90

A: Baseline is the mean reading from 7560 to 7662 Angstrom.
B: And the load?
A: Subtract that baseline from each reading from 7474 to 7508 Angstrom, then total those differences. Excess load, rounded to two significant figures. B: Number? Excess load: -0.33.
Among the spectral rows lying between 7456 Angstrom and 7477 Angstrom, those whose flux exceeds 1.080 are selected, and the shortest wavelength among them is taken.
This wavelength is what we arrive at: 7468.36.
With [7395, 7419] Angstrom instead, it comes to 7396.48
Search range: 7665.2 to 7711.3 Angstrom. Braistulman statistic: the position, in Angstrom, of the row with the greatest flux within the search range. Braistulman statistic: 7681.13 Angstrom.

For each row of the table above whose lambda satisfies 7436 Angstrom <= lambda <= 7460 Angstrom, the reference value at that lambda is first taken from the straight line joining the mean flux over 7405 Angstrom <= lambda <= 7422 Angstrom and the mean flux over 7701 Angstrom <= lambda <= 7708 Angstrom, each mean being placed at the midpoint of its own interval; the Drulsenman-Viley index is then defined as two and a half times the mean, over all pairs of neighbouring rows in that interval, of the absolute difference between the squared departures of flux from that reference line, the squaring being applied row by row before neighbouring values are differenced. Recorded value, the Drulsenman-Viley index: 0.01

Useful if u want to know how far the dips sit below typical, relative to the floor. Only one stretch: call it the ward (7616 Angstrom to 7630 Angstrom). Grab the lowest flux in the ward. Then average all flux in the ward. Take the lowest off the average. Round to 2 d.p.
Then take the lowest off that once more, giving -1.04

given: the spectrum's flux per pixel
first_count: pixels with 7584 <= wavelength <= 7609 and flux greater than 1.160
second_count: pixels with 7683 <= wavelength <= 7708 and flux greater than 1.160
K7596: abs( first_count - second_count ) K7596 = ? 1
